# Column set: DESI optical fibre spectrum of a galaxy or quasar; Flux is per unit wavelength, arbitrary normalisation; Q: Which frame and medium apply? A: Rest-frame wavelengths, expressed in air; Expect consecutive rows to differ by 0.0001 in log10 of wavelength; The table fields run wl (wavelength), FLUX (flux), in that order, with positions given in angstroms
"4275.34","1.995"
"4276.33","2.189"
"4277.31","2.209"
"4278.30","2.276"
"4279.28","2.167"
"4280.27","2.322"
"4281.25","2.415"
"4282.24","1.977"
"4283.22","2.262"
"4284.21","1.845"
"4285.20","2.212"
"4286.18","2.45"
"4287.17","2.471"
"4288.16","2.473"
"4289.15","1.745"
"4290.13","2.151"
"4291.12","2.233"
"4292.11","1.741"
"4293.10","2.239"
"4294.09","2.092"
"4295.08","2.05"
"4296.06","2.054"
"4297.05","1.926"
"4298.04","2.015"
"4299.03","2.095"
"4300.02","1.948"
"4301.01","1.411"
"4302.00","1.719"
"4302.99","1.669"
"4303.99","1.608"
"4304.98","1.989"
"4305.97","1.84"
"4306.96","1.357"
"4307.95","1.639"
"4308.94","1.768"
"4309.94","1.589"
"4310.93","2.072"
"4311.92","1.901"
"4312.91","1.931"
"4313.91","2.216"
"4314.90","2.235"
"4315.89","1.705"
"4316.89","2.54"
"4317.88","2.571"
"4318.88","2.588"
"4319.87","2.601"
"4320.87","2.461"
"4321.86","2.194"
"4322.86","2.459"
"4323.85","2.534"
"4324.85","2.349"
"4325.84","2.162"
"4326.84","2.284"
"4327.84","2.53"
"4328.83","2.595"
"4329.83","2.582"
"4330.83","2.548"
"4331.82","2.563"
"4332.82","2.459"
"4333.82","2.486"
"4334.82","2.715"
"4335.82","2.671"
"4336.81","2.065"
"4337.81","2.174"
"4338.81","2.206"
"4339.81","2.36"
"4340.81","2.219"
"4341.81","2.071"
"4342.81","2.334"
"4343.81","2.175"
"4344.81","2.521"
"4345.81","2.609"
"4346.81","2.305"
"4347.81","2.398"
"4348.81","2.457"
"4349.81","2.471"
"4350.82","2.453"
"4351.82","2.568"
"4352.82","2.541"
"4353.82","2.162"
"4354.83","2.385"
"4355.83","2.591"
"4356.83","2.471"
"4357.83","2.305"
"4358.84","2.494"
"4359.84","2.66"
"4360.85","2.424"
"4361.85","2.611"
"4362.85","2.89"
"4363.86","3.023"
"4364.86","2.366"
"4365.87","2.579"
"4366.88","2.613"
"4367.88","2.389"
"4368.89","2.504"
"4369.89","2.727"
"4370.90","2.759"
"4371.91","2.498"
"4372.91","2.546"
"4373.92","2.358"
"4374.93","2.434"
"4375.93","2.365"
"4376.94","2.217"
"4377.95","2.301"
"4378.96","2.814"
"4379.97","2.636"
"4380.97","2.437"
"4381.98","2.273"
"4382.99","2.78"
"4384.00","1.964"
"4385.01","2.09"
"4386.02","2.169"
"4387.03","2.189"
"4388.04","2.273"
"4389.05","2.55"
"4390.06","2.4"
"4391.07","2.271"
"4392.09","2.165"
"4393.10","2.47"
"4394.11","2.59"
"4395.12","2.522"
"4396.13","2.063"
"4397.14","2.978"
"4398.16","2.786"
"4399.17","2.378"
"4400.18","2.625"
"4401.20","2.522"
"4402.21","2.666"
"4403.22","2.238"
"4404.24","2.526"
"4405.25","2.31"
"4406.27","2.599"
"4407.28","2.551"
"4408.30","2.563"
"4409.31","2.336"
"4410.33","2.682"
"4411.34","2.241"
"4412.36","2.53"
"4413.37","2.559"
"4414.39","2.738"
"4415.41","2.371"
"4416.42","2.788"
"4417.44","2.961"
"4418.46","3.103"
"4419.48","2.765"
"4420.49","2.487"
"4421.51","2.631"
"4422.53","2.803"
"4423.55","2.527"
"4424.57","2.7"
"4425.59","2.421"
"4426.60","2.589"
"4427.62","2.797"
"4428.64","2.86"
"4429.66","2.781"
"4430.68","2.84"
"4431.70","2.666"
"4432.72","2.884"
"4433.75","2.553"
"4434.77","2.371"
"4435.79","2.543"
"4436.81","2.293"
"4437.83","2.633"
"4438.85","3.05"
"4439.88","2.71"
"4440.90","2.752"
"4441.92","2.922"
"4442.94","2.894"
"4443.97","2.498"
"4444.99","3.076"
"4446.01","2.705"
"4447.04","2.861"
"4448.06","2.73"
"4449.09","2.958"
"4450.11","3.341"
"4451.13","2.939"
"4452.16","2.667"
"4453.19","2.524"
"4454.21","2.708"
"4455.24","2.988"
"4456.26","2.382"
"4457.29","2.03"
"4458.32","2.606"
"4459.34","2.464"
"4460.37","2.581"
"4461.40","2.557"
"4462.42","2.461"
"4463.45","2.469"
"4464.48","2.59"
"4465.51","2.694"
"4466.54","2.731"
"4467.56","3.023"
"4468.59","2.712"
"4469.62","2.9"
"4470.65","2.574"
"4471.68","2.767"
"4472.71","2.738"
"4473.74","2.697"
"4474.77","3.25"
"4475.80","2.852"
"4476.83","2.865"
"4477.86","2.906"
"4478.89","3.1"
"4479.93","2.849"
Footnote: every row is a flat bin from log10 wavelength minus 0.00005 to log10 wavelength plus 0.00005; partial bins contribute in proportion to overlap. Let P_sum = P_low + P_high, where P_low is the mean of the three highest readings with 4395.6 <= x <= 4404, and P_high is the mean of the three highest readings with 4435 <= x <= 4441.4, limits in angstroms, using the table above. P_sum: 5.6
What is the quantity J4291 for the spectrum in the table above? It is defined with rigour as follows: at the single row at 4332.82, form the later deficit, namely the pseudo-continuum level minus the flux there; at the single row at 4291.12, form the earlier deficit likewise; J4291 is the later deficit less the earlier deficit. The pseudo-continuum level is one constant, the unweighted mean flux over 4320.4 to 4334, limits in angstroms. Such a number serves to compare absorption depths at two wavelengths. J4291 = -0.2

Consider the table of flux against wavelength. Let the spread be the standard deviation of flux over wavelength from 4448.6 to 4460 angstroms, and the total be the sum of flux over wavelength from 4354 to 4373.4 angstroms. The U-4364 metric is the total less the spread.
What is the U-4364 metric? 48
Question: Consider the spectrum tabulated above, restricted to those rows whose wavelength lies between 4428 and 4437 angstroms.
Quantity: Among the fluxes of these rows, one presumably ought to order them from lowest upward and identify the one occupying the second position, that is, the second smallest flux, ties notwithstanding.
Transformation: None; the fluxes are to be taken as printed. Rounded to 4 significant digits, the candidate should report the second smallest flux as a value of 2.371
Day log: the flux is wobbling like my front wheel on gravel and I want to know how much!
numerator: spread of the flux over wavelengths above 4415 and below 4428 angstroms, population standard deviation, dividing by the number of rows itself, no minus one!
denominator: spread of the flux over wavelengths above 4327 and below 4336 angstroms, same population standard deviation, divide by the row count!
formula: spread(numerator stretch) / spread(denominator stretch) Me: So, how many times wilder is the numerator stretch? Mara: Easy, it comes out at 2.6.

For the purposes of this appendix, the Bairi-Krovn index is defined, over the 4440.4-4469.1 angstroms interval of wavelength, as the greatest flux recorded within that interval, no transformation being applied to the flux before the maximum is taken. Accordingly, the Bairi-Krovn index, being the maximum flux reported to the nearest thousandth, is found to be 3.341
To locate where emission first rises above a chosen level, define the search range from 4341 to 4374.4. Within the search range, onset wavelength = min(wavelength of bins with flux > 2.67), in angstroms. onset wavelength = 4362.85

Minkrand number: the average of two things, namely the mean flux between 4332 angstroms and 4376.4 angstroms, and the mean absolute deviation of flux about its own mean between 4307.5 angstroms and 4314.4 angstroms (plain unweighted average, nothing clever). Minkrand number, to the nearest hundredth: 1.32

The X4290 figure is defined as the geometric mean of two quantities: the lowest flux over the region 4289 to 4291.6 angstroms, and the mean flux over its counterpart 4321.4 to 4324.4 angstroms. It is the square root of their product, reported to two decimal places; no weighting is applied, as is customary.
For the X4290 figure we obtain 2.04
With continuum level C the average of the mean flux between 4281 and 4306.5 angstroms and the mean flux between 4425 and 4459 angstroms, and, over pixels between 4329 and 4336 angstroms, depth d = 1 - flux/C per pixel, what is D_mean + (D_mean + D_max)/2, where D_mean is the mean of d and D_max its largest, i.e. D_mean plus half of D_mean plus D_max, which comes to -0.15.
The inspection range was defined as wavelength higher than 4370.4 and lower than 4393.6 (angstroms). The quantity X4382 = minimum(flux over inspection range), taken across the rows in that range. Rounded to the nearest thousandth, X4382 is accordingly 1.964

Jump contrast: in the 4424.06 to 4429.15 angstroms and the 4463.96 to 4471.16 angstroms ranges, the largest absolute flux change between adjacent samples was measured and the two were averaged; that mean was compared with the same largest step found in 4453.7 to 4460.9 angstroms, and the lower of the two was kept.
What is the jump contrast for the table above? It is 0.30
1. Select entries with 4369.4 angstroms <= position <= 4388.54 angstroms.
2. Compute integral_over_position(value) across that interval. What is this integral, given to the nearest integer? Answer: 46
